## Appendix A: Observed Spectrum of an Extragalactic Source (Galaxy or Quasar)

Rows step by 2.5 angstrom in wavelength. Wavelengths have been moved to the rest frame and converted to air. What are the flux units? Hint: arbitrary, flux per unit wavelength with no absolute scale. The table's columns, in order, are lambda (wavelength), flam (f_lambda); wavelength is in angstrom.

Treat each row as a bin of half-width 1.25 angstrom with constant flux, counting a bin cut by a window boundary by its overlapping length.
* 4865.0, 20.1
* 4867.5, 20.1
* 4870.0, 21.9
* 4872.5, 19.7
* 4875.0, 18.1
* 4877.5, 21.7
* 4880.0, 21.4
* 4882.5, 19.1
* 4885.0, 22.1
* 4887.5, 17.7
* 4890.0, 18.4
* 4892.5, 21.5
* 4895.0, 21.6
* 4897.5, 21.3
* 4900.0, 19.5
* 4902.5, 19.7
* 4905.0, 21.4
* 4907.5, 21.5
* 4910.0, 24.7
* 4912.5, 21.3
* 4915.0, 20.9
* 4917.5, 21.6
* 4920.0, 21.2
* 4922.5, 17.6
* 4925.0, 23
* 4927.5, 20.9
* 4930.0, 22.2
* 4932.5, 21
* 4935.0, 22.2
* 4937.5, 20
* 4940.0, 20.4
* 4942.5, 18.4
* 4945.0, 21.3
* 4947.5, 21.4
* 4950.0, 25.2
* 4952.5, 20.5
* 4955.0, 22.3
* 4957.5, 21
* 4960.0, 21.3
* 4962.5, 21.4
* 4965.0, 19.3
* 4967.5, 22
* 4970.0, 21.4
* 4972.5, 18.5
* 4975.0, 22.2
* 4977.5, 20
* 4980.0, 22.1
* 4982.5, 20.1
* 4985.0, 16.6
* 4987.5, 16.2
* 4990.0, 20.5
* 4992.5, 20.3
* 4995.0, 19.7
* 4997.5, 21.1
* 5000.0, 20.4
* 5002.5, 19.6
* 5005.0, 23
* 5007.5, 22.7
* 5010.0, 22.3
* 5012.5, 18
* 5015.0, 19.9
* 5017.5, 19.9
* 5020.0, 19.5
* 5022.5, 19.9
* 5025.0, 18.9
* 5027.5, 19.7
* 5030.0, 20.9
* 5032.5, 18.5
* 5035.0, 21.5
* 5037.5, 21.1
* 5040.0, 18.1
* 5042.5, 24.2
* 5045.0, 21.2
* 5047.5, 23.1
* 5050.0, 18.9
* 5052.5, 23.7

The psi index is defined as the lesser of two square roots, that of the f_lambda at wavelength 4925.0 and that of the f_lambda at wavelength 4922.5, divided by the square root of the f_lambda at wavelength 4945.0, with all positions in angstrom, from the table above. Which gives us 0.91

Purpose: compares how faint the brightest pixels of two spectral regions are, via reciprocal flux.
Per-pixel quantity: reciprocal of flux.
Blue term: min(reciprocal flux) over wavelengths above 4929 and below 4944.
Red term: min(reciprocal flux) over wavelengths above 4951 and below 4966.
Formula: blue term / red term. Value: 1.00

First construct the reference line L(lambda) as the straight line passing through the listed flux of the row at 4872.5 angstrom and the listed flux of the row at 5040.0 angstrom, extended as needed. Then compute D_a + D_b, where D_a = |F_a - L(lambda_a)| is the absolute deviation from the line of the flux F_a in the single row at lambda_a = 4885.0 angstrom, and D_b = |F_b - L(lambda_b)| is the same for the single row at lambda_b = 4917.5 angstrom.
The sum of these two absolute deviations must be 4.8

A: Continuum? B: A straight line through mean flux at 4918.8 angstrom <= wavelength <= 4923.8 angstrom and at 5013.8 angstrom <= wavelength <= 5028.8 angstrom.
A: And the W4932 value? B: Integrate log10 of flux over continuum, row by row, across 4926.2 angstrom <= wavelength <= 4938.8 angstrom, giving 0.49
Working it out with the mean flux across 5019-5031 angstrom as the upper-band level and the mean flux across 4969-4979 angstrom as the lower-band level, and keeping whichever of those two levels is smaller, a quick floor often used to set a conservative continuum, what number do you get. 19.8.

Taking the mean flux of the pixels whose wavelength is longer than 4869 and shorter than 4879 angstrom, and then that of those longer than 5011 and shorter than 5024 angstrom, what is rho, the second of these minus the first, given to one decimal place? -0.9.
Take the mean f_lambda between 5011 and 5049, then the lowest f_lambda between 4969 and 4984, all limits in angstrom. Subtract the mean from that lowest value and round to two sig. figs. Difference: -1.8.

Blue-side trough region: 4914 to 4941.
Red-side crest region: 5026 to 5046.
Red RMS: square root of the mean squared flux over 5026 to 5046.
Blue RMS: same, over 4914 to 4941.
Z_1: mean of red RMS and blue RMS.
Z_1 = 20.9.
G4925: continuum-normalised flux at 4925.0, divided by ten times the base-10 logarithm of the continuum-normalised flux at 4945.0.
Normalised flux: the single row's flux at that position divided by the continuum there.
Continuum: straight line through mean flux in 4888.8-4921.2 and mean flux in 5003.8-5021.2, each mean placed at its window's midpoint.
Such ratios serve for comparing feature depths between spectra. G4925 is 17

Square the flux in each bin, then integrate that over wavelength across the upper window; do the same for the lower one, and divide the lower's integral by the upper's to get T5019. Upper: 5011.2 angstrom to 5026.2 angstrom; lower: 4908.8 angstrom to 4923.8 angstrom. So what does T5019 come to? 1.21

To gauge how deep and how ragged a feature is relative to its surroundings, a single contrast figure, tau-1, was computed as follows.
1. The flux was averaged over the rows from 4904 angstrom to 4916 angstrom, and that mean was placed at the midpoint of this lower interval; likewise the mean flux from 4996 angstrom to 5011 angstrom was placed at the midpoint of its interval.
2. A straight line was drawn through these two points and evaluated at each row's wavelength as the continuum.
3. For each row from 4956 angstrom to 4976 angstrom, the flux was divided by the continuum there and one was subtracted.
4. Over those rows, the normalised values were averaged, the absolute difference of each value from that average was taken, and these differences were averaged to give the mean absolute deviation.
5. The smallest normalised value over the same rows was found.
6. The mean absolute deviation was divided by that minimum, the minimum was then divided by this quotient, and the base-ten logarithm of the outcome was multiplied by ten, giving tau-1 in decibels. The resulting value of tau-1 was -3.3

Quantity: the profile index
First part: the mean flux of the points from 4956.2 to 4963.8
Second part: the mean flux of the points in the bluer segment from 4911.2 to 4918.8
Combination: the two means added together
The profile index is 42.5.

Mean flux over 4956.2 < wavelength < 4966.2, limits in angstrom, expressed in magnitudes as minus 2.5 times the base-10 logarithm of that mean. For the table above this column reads -3.29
